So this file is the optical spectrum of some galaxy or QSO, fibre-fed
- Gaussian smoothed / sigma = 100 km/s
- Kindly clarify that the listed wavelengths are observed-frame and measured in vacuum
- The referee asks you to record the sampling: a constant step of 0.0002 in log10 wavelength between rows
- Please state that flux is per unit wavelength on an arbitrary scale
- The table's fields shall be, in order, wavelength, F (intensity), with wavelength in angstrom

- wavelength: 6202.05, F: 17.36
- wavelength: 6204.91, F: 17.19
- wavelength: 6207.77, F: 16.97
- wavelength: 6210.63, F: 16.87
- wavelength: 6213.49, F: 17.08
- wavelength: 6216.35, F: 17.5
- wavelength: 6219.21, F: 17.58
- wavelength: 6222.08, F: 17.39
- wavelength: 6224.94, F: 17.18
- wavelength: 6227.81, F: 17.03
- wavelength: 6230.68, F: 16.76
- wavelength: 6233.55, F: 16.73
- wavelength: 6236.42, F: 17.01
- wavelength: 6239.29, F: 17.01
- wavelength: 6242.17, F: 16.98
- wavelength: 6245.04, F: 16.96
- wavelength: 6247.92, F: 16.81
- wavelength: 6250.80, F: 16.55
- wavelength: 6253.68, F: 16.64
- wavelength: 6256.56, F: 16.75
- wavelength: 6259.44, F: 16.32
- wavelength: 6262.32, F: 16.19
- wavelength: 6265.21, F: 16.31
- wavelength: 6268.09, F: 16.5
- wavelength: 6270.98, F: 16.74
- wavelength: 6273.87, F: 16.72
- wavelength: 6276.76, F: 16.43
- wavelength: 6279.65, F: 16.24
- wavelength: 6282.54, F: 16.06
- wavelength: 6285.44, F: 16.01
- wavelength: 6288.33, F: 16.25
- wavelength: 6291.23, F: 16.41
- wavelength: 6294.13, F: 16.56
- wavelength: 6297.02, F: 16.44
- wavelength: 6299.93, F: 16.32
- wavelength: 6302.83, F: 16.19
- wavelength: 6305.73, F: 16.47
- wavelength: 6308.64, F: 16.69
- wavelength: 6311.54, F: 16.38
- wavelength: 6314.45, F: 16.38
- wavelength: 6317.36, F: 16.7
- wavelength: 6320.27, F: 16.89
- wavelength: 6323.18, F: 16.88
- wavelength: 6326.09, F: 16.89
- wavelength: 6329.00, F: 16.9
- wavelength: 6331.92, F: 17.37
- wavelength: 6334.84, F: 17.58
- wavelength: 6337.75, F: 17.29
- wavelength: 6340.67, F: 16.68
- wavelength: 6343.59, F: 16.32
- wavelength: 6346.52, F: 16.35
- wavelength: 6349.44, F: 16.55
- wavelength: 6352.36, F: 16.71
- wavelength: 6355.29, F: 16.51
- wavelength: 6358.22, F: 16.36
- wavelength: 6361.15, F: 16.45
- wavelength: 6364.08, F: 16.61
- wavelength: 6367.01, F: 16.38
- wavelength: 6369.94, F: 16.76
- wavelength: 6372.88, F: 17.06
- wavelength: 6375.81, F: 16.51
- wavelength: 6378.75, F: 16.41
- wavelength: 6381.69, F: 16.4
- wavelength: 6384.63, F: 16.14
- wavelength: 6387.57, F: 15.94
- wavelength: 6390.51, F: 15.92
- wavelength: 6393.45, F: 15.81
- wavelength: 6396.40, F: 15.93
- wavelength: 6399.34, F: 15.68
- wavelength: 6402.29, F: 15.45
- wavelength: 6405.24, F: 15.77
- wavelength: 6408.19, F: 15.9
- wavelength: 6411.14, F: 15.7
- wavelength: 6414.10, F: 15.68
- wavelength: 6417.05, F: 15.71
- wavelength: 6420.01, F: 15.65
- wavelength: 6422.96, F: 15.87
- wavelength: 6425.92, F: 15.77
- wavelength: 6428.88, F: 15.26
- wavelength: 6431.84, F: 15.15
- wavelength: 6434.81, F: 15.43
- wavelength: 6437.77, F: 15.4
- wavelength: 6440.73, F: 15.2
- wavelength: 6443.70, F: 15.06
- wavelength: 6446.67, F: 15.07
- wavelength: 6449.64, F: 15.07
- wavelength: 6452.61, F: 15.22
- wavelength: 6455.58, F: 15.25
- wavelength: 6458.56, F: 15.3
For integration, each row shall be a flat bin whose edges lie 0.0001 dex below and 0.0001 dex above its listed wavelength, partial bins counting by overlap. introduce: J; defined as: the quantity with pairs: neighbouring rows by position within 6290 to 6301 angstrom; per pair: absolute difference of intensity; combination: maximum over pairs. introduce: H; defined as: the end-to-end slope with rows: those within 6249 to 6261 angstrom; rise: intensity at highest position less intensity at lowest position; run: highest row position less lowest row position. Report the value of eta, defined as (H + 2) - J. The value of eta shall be 1.82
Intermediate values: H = -0.03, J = 0.15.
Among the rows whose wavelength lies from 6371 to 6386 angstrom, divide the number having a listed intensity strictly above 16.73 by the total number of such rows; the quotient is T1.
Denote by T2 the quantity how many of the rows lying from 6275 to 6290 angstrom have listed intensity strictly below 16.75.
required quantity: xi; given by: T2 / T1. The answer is 25.0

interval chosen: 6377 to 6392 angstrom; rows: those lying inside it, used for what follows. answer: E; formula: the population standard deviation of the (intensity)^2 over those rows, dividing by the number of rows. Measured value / 6.9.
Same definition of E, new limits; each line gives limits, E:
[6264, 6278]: 5.5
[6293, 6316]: 4.7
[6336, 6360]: 10.0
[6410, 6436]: 7.1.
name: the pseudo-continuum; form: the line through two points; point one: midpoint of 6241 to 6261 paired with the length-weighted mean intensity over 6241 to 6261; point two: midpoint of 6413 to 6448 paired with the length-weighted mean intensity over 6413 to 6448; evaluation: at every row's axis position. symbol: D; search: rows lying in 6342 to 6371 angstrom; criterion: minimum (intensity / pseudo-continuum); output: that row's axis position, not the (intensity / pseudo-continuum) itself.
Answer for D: 6343.59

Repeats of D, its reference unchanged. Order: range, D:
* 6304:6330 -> 6311.54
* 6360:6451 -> 6443.70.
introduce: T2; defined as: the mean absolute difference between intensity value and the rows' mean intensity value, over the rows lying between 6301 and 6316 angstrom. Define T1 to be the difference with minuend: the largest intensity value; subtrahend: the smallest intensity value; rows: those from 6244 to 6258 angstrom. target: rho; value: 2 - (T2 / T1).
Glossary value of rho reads 1.69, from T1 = 0.41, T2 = 0.13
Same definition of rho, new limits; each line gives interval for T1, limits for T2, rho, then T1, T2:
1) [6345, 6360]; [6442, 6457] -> 1.78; 0.36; 0.08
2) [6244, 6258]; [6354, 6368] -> 1.81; 0.41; 0.08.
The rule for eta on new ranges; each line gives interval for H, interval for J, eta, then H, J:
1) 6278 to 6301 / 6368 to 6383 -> 1.45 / 0.00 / 0.55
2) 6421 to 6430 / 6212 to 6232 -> 1.48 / -0.10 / 0.42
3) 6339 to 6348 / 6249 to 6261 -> 1.51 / -0.06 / 0.43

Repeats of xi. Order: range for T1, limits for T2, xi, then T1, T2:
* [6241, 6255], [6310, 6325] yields 5.0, 0.6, 3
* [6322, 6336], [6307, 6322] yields 4.0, 1.0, 4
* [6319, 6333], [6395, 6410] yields 5.0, 1.0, 5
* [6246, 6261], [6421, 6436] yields 12.5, 0.4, 5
